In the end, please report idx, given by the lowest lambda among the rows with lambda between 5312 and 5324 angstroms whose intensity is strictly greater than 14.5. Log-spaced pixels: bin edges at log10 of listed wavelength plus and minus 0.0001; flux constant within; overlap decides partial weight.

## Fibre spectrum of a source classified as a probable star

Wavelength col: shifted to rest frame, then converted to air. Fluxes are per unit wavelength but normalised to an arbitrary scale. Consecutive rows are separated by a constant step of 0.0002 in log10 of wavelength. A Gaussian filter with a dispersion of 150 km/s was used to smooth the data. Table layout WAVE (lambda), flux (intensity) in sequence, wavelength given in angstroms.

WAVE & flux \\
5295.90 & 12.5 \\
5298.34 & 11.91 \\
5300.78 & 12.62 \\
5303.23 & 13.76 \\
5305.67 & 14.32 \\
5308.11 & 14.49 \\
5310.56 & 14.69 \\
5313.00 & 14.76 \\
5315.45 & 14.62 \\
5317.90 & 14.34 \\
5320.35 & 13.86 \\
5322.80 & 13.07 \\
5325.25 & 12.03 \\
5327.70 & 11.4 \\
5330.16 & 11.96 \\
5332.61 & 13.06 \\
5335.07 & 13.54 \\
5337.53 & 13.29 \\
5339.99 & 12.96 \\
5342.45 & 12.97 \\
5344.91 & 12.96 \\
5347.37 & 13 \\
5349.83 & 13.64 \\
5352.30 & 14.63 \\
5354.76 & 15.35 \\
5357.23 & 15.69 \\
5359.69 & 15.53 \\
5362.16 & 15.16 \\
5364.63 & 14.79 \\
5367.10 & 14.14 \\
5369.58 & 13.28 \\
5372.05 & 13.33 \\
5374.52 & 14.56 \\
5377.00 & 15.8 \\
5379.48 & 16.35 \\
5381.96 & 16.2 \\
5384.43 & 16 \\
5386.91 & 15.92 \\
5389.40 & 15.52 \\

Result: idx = 5313.00 angstroms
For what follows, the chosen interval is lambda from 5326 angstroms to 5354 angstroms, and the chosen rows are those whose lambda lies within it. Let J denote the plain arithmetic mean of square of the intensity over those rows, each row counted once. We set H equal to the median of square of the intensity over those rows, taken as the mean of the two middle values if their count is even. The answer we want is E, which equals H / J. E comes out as 0.99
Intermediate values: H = 169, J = 171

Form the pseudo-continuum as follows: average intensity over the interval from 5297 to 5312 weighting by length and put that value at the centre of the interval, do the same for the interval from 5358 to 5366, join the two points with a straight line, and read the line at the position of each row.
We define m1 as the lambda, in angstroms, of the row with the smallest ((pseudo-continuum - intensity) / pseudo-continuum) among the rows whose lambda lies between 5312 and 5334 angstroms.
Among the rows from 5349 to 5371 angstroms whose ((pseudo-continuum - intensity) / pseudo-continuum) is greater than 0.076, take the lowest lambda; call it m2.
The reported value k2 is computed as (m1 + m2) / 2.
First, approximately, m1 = 5313.00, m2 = 5349.83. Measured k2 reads 5331.4 angstroms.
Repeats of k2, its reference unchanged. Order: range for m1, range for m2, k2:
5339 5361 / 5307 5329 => 5341.2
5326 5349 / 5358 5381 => 5351.1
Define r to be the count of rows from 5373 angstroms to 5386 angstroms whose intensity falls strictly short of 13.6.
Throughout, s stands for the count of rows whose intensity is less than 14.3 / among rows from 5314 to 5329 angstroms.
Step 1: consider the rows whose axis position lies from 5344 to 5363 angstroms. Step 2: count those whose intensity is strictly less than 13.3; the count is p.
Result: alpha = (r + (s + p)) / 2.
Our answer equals 3.0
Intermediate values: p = 2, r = 0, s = 4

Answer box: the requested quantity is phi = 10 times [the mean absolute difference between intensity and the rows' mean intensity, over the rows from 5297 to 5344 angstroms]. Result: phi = 8.7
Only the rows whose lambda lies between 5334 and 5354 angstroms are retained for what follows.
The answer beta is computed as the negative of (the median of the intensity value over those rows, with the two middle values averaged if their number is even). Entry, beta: -13.1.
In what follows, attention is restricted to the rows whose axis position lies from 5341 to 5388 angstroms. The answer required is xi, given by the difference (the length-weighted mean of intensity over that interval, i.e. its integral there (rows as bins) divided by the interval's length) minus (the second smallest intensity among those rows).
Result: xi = 1.72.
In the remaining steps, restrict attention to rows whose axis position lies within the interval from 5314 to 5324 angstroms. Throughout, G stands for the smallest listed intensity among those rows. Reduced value 13.07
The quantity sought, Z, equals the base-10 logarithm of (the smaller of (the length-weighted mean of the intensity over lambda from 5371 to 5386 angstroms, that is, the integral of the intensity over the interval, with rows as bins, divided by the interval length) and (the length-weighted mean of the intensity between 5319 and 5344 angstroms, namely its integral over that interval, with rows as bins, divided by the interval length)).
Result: 1.11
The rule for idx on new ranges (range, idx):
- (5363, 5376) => 5364.63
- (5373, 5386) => 5374.52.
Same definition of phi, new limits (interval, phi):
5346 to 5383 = 9.0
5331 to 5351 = 2.3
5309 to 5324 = 5.1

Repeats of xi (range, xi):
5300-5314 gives 0.38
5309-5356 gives 1.53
